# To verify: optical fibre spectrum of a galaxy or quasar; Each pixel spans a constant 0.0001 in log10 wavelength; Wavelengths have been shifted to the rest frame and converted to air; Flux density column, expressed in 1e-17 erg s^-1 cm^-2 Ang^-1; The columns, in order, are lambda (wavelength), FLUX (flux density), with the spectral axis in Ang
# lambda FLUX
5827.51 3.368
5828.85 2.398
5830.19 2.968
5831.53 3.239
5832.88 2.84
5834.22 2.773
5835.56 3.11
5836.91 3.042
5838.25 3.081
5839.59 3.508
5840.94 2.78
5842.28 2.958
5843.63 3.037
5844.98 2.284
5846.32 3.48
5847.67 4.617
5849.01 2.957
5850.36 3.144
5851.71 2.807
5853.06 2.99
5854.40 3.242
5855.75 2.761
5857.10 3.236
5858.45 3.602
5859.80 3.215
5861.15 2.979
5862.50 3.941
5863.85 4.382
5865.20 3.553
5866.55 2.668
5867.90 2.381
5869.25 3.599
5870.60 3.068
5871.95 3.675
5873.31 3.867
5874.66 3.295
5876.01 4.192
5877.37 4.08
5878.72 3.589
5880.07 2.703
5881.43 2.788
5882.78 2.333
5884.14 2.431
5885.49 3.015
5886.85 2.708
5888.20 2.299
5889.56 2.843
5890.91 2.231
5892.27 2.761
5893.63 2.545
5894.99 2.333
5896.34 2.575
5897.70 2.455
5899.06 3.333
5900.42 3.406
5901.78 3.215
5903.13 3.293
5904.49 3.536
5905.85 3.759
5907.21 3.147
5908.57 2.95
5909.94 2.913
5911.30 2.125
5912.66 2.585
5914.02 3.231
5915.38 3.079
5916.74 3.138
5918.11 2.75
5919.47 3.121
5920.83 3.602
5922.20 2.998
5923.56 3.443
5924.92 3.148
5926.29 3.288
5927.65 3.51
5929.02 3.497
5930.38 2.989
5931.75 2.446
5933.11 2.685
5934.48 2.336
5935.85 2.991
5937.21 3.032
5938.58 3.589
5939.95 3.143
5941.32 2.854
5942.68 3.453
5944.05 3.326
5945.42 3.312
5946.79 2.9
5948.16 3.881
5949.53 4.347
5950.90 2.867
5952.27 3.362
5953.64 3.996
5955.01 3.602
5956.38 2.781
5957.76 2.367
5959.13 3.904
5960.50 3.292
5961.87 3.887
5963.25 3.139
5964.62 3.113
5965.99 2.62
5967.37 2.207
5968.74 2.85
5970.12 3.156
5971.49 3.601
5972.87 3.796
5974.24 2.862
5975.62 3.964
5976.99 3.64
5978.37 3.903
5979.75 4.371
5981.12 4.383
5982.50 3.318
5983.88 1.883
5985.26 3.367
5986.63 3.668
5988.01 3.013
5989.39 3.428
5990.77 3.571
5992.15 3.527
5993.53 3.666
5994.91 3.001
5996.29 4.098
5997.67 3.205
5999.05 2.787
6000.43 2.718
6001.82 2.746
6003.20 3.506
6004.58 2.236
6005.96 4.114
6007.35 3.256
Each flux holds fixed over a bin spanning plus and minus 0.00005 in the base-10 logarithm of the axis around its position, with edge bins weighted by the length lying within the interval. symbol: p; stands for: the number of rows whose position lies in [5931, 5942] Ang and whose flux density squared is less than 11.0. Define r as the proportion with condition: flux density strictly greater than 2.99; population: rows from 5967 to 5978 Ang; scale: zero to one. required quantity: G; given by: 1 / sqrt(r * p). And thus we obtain 0.5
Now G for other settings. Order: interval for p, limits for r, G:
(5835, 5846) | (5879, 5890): 1.1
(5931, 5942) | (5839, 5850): 0.5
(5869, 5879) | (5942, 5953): 0.8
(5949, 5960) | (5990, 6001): 0.7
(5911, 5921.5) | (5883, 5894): 1.1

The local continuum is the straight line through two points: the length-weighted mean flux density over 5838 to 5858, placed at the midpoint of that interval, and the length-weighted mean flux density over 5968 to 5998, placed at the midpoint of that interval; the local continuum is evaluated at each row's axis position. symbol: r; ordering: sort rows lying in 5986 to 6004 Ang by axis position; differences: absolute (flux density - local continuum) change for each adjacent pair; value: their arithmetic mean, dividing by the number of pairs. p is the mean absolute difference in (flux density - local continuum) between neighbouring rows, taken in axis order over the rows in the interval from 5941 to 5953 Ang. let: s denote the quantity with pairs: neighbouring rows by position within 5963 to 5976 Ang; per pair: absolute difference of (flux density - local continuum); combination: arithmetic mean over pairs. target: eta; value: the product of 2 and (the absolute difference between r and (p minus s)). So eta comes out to 0.76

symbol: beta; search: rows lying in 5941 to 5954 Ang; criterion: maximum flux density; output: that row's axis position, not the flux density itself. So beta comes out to 5949.53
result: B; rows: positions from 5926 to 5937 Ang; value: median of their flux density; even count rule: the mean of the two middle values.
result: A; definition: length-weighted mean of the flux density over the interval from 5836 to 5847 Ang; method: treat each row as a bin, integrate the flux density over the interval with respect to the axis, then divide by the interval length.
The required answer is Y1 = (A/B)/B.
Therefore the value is 0.34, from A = 3.02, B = 3.0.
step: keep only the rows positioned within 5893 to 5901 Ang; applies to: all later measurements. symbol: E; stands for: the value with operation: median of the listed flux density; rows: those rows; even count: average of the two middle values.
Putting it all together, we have 2.56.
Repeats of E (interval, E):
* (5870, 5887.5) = 3.07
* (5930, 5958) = 3.03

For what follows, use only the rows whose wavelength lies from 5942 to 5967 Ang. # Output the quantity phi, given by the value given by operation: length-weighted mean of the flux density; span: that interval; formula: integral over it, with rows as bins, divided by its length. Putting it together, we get 3.3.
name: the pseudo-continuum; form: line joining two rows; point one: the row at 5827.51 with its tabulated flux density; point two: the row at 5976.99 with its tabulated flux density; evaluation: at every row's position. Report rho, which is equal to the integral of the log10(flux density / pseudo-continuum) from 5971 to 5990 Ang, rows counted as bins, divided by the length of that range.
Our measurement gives -0.02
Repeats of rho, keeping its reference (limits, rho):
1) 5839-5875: -0.03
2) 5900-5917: -0.06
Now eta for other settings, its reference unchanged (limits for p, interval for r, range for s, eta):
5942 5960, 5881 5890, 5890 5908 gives 0.10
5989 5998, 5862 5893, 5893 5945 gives 0.74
